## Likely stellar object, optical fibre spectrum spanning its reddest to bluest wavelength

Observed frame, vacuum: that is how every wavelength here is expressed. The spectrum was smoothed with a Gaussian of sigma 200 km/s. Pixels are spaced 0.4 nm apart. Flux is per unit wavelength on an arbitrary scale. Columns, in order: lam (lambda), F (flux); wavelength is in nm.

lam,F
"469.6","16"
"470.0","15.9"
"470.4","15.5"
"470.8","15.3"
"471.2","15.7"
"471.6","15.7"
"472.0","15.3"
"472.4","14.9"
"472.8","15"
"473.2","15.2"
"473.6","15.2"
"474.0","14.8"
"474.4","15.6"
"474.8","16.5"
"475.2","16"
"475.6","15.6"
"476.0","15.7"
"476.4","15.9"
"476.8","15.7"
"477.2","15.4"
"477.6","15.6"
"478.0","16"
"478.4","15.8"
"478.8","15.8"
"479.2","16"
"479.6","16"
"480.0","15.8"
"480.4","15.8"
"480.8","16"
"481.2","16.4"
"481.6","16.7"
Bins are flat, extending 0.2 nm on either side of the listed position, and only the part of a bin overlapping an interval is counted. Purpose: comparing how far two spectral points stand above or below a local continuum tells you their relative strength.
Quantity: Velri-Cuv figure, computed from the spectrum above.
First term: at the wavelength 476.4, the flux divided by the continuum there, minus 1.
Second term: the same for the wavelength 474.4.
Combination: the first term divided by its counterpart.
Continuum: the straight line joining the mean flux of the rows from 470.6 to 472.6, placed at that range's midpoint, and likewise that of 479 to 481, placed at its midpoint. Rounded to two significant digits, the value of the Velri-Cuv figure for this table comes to 5.2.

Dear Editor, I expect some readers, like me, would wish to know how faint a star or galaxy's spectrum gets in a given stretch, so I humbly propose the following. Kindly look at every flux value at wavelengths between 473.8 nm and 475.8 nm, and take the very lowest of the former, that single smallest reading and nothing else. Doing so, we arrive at 14.8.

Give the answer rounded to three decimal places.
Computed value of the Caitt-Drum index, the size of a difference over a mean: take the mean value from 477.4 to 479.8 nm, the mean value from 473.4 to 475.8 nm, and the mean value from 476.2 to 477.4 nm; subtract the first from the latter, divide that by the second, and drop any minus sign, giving 0.013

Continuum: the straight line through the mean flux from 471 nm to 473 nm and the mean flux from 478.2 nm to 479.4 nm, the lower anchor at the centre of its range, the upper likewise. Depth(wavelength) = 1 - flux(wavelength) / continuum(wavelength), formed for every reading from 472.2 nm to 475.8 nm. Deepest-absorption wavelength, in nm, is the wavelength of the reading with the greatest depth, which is 474.0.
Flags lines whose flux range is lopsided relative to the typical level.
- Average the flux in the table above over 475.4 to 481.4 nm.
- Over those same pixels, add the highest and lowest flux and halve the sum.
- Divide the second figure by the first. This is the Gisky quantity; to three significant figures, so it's 1.00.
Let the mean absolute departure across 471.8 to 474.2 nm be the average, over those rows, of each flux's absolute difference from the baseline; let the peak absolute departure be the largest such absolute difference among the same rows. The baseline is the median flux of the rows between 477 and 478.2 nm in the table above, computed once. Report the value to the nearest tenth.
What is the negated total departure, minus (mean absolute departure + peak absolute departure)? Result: -1.3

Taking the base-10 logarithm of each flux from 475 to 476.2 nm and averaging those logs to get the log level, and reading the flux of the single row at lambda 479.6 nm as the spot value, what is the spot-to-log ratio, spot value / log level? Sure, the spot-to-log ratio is 13.4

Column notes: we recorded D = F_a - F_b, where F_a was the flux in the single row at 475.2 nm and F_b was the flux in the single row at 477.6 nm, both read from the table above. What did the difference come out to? 0.40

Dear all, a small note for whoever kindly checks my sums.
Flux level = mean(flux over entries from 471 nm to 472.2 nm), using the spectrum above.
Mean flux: 15.6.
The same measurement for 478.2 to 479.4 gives 15.9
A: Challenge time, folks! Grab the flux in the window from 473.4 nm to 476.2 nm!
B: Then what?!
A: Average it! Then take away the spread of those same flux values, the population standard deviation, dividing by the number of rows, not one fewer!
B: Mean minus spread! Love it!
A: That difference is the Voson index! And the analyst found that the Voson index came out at 15.1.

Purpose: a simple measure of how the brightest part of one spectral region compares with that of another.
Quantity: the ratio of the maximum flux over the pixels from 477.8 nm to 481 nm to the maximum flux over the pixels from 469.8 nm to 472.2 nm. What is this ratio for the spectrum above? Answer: 1.01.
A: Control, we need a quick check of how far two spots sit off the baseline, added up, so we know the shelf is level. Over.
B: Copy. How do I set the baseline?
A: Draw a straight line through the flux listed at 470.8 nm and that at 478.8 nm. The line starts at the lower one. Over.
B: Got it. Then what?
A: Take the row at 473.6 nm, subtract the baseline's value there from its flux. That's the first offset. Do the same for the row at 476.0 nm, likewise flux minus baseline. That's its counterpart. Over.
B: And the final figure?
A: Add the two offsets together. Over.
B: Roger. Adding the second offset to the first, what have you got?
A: -0.2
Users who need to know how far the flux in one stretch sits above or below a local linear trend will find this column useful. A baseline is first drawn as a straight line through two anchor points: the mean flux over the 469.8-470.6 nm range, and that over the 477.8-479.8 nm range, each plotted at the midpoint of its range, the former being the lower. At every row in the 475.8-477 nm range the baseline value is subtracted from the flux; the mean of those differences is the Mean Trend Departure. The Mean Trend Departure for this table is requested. -0.09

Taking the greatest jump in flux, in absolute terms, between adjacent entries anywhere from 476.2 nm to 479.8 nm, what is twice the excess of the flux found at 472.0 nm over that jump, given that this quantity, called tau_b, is 29.8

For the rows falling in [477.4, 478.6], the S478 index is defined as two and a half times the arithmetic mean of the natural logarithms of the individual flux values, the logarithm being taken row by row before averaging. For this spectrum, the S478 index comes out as 6.90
